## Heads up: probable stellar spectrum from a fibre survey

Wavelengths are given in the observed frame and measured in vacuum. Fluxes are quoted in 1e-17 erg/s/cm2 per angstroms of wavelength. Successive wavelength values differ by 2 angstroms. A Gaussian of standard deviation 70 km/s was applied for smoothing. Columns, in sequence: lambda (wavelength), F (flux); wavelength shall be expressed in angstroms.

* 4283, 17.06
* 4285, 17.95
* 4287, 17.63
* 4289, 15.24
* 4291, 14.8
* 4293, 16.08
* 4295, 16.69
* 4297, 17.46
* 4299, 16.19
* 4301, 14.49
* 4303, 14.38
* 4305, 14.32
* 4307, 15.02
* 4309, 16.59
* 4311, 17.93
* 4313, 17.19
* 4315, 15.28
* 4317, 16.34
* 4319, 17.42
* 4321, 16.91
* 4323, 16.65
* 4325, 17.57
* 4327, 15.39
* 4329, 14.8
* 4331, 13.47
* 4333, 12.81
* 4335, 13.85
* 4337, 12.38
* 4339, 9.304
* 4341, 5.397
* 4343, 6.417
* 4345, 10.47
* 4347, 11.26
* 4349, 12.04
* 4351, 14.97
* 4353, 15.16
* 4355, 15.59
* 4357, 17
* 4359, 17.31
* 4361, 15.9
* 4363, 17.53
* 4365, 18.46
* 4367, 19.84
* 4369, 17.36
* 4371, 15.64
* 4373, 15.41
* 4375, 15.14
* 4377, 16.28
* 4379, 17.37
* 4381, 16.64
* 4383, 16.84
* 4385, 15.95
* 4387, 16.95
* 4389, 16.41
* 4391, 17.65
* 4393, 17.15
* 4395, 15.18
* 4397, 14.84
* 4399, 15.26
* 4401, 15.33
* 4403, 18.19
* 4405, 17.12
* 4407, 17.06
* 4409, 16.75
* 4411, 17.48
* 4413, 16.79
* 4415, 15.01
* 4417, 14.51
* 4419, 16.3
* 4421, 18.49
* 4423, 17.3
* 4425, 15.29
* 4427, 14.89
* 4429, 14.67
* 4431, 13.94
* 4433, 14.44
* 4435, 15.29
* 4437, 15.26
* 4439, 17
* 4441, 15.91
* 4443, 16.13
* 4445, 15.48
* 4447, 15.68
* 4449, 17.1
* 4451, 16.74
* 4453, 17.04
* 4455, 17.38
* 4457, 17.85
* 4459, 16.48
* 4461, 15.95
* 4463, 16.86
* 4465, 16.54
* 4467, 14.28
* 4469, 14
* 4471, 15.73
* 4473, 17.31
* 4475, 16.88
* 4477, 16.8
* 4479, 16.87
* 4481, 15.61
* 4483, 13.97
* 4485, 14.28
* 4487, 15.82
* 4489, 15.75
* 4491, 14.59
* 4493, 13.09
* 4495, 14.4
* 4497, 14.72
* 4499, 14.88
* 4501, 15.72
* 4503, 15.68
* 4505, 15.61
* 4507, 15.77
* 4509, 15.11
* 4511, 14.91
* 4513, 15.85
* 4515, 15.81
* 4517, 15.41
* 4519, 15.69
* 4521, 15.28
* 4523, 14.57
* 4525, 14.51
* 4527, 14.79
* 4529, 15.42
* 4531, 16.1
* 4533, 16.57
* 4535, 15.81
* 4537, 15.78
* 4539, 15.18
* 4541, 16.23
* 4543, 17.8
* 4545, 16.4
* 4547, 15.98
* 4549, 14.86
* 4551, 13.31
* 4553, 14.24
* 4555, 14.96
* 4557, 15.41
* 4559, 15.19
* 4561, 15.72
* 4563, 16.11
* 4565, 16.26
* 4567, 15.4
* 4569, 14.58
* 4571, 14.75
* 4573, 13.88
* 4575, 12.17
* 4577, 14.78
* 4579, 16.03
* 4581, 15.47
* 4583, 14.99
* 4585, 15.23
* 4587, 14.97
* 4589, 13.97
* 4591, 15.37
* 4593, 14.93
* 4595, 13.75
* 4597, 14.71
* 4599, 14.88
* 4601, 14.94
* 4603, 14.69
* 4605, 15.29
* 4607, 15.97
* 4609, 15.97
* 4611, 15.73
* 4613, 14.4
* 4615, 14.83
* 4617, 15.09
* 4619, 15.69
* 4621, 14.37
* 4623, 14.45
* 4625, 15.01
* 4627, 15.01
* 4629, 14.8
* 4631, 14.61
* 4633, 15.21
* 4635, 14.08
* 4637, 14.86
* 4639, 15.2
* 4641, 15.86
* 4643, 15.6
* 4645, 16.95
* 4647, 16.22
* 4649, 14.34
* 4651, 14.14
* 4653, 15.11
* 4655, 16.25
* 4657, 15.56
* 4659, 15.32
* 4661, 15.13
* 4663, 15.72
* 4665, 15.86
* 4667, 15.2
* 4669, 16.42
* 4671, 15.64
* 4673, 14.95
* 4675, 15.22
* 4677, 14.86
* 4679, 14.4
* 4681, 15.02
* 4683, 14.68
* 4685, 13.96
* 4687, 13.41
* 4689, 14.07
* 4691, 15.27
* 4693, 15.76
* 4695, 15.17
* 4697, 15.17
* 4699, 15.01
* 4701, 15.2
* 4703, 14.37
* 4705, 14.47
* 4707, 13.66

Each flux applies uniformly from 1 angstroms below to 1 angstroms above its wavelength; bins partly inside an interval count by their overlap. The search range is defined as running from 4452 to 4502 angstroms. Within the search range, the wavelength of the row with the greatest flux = 4457 angstroms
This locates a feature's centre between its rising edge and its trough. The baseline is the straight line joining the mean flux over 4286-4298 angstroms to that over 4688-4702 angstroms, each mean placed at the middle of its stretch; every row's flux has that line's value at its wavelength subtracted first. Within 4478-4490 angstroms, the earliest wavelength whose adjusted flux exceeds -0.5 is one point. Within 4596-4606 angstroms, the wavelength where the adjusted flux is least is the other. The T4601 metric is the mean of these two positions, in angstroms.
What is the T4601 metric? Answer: 4541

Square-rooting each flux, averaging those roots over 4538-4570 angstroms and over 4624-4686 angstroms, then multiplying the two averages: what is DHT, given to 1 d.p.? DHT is 15.3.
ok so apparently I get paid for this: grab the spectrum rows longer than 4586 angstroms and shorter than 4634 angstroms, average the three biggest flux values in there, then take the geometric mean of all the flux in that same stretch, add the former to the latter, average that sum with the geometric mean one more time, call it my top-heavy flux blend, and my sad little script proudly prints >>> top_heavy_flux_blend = 22.9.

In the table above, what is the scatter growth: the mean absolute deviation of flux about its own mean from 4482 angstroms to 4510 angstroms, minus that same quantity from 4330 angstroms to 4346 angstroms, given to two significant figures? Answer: -1.9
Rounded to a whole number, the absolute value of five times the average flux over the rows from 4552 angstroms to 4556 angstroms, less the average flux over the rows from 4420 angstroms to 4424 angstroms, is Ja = 55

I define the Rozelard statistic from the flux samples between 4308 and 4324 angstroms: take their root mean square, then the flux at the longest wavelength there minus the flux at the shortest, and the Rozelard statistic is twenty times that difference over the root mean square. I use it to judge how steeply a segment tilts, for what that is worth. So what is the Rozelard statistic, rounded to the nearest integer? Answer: 0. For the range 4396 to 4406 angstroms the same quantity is 3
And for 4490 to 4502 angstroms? 2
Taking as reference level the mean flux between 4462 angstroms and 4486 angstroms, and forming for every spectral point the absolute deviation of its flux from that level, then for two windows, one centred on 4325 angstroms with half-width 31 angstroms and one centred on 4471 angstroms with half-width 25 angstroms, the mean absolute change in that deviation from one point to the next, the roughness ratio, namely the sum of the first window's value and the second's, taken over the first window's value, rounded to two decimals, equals 1.71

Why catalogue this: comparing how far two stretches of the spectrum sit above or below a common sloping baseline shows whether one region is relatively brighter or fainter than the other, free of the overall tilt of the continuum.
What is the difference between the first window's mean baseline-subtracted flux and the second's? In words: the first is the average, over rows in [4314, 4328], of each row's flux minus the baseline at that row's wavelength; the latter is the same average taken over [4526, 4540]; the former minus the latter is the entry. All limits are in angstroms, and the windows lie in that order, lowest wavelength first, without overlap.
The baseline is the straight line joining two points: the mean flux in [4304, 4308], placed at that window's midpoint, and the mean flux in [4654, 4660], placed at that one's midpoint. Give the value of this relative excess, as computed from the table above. 1.5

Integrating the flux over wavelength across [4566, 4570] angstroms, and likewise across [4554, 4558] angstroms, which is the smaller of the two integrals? 60.0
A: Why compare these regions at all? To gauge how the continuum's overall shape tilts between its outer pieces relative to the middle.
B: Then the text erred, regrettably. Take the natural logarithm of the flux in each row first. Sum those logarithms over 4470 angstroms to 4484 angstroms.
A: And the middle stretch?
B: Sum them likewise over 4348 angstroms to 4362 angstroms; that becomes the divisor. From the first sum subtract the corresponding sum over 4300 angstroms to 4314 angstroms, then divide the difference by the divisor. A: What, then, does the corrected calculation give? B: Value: 0.011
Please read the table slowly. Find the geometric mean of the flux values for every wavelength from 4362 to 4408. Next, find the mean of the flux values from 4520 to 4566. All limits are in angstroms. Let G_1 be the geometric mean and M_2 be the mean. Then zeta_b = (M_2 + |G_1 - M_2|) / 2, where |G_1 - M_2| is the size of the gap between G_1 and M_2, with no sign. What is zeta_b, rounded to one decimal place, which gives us 8.3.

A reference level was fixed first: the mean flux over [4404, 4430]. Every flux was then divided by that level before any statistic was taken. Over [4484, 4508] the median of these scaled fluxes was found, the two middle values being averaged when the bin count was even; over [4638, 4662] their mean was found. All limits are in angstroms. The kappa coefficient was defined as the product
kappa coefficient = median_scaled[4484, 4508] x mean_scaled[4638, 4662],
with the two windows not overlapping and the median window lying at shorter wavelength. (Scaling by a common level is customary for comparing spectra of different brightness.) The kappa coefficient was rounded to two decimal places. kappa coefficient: 0.89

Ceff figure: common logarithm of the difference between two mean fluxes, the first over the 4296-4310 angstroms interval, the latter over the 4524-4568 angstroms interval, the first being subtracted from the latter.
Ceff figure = -1.3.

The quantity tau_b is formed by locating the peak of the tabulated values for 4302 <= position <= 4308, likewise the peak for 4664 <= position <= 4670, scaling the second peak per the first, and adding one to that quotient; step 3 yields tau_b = 2.09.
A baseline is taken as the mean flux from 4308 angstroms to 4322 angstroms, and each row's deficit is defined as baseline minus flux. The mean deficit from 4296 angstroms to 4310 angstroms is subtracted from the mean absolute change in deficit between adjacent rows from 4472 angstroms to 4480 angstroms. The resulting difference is -1.1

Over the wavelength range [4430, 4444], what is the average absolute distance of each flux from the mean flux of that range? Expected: 0.79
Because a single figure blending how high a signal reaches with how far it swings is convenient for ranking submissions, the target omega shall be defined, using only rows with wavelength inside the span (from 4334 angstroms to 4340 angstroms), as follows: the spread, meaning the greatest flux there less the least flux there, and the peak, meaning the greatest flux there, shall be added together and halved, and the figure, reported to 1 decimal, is 9.2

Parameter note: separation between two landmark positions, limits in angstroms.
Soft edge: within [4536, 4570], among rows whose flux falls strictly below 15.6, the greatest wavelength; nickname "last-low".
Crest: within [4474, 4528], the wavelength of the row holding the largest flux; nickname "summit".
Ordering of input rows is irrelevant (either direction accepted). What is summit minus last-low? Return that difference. -94 angstroms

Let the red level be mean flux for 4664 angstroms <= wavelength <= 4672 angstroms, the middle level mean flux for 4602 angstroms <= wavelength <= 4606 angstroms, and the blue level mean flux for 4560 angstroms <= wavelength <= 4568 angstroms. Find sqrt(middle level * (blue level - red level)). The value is 1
